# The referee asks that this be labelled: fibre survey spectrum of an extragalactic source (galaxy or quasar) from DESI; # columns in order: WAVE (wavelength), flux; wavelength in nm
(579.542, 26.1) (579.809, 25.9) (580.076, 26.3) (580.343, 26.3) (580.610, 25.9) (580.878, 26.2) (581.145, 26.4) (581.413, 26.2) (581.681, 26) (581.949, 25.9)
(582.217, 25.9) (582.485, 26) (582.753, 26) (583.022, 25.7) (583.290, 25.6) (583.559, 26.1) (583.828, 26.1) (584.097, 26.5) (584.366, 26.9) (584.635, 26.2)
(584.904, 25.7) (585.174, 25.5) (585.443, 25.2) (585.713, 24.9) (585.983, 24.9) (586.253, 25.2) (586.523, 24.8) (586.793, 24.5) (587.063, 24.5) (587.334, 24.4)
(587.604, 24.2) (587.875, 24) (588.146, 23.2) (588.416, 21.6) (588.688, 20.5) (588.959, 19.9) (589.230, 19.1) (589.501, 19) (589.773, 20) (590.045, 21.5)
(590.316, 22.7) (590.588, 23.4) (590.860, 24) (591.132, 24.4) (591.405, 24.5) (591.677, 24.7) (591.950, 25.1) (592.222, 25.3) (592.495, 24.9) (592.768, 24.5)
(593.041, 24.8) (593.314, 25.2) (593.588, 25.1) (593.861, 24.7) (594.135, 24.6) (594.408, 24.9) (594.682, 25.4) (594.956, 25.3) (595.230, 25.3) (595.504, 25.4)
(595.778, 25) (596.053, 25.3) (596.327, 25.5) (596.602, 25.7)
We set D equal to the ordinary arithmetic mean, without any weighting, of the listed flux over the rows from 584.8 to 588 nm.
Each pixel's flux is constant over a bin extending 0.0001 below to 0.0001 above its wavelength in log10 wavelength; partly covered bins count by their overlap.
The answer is 24.8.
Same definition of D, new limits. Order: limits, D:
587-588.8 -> 23.2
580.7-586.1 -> 25.9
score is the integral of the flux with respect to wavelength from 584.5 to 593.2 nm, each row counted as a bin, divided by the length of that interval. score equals 23.7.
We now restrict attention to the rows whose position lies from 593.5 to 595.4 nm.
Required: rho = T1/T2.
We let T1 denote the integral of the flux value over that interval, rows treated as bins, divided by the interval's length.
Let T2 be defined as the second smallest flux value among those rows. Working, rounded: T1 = 25.1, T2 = 24.7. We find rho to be 1.014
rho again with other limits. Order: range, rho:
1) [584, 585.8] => 1.026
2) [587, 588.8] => 1.073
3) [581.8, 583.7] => 1.007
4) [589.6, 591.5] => 1.061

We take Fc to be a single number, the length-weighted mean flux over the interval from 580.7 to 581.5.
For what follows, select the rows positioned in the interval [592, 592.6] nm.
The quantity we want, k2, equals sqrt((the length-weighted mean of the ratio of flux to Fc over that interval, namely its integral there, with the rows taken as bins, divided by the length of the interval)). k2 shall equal 0.979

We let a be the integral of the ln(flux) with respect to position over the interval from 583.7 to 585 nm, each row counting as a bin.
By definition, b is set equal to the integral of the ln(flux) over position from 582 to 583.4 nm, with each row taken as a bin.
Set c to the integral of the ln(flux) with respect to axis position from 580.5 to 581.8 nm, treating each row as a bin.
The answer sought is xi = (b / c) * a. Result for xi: 4.57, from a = 4.25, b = 4.55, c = 4.24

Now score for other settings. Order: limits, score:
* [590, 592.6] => 24.1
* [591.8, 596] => 25.0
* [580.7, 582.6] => 26.1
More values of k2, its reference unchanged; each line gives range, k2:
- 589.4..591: 0.912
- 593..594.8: 0.975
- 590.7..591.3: 0.960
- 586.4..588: 0.964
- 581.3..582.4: 0.995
